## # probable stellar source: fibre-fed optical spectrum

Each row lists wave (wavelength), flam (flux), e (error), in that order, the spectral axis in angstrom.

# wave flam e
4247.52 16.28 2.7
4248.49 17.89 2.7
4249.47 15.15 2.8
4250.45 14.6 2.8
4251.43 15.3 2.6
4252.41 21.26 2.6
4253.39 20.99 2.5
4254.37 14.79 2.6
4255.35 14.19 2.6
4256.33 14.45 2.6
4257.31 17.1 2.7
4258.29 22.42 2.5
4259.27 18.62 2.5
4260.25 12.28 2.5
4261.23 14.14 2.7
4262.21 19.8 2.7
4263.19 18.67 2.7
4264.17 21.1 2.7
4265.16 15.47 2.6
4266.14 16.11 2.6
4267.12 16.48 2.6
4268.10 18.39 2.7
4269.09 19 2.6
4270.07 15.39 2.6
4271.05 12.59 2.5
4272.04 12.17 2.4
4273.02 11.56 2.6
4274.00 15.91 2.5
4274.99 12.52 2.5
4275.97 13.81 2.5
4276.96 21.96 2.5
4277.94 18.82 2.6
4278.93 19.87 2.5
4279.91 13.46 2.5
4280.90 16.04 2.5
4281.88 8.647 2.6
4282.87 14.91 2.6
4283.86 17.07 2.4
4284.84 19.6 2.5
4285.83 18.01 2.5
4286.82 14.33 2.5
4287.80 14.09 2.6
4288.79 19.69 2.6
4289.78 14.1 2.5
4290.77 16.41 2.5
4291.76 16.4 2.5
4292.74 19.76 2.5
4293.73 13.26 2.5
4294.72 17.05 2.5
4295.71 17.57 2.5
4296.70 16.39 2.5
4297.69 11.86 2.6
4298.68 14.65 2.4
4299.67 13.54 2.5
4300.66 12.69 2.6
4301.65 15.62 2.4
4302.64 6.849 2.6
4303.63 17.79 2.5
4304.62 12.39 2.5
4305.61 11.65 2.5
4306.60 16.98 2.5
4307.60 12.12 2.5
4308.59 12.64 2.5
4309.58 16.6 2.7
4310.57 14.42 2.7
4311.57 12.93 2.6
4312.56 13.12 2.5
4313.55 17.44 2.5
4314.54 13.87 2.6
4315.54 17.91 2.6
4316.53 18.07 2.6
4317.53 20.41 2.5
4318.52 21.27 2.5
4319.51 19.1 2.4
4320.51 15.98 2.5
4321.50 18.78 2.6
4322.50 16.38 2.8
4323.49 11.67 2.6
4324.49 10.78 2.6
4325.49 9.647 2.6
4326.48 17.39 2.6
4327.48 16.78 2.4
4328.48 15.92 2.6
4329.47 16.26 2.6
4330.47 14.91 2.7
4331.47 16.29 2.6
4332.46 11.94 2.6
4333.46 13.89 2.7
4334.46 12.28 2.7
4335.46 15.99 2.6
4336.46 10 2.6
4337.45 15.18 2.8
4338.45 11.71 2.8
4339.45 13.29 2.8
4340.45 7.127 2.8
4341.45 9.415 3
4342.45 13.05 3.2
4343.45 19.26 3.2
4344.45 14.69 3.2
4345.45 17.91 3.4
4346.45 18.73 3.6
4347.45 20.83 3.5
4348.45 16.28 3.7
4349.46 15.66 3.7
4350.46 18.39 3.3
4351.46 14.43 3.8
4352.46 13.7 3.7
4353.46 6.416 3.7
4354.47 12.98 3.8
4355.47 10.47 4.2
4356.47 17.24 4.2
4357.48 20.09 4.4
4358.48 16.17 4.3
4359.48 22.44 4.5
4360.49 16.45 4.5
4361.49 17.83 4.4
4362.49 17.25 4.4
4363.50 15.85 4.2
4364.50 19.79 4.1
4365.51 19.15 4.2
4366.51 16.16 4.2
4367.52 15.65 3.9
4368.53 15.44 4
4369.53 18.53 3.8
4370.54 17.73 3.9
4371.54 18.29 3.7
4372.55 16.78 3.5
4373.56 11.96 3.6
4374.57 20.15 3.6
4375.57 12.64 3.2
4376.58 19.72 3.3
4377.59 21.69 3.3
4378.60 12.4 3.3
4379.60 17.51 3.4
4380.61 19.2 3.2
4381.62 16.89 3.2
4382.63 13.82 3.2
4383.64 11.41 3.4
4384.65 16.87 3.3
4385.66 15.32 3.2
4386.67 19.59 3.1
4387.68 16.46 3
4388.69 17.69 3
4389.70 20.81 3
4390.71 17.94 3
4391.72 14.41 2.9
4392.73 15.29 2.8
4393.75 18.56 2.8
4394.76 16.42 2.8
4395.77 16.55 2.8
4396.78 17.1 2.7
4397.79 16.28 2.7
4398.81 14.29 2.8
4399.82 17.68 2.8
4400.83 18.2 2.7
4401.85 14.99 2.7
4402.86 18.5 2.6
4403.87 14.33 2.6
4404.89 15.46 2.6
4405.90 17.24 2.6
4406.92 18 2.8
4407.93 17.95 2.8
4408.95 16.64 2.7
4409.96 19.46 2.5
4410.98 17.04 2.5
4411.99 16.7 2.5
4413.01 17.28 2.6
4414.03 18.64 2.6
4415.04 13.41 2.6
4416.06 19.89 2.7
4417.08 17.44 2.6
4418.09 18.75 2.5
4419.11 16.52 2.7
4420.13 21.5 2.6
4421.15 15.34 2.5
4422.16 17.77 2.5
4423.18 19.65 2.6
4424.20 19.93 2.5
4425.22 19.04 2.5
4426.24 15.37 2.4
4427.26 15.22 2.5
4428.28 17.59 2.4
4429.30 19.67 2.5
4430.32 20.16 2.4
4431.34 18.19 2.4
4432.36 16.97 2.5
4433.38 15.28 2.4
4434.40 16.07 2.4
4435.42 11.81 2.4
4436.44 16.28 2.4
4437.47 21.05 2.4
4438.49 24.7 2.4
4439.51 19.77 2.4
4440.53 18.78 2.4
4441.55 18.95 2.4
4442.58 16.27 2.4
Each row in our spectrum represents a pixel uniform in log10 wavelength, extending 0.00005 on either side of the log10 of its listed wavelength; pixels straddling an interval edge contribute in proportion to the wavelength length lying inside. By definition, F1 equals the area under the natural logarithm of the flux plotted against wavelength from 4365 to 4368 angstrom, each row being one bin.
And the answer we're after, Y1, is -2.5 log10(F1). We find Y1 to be -2.3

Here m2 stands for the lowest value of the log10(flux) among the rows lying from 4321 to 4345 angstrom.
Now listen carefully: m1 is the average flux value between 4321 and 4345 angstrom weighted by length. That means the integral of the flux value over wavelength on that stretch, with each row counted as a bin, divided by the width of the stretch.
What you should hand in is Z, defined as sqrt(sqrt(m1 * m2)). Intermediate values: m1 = 13.9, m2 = 0.853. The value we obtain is 1.85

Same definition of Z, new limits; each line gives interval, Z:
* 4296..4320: 1.88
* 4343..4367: 1.91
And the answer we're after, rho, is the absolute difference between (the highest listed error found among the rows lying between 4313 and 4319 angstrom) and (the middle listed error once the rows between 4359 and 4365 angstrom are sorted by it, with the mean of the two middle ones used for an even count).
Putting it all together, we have 1.80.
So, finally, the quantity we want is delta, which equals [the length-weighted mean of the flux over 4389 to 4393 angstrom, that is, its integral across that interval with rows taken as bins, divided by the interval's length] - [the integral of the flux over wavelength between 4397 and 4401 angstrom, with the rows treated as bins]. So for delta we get -49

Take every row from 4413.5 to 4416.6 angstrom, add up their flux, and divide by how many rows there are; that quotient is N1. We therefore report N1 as 17.3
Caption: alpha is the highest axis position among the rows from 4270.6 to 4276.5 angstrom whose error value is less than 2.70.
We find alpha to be 4275.97 angstrom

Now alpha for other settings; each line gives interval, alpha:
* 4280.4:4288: 4287.80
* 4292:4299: 4298.68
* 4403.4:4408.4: 4405.90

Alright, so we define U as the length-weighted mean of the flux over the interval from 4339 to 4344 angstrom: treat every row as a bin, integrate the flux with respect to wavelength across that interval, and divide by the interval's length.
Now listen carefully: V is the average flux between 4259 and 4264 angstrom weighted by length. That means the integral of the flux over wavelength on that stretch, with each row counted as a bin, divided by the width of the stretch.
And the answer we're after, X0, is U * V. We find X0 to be 211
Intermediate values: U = 12.4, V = 16.9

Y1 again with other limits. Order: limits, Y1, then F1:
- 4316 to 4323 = -3.3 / 20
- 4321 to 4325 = -2.6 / 11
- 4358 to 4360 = -1.9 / 6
